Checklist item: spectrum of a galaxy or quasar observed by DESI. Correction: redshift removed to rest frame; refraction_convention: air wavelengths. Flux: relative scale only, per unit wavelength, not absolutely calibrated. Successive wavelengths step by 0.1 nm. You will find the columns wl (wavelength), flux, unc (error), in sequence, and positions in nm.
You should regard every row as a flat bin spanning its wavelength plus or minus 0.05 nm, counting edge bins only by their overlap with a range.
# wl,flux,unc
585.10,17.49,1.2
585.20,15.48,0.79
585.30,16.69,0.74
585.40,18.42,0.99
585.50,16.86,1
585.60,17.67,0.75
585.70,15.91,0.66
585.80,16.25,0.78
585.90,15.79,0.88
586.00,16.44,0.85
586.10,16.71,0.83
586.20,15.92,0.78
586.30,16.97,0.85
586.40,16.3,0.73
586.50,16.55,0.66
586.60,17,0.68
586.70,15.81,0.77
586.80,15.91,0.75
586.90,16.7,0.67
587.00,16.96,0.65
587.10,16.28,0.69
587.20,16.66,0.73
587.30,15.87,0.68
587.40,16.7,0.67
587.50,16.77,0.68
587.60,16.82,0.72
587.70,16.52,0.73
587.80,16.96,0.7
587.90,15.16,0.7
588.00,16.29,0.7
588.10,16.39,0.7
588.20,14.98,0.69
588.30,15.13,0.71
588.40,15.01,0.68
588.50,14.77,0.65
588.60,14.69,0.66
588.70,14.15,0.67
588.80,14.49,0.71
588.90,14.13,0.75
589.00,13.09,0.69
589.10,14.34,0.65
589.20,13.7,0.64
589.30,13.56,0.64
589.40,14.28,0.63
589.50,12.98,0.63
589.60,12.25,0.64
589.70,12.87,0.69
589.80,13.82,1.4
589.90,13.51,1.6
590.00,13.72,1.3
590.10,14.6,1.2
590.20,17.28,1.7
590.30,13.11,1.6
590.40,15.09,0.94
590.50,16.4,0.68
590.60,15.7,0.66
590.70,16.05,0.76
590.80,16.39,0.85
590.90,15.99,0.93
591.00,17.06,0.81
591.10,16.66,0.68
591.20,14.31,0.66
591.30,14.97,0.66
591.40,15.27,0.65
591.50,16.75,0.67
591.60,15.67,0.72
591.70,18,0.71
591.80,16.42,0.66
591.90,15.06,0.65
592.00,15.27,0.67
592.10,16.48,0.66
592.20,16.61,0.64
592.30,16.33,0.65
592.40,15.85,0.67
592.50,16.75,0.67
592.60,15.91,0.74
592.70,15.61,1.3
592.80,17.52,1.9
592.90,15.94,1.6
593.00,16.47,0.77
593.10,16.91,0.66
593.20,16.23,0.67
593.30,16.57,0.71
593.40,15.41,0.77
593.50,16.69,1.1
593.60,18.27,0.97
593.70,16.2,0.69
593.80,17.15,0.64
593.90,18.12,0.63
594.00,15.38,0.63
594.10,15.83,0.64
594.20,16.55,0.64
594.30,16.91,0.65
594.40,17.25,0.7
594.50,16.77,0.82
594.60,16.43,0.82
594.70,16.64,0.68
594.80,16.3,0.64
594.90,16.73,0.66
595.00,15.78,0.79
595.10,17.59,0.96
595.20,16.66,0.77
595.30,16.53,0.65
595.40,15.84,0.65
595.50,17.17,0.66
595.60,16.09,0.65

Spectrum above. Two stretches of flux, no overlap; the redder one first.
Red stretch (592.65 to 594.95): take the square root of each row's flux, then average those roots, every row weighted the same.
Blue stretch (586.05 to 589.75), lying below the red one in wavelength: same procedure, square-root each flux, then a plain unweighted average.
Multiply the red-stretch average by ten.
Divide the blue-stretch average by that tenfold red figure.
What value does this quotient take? 0.096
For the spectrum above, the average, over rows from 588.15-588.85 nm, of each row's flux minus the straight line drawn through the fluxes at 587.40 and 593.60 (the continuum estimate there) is -2.2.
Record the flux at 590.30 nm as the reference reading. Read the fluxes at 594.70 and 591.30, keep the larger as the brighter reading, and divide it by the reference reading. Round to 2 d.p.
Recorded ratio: 1.27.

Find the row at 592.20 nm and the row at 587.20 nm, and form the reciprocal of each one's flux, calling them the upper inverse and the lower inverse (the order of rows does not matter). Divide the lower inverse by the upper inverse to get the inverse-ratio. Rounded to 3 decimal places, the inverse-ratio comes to 0.997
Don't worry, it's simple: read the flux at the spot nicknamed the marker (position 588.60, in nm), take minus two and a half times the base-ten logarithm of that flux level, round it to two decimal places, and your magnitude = -2.92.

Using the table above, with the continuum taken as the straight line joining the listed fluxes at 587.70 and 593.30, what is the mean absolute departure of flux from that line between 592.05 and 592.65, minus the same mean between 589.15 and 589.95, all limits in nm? -2.8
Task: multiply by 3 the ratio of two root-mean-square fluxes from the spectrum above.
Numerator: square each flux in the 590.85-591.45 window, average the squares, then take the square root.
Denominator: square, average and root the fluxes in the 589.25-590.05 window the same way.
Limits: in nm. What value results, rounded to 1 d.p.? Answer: 3.5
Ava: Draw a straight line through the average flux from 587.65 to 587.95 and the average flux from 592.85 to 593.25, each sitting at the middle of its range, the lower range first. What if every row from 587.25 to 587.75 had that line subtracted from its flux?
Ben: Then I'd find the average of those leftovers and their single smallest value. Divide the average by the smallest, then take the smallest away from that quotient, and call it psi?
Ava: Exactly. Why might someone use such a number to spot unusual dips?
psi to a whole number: -1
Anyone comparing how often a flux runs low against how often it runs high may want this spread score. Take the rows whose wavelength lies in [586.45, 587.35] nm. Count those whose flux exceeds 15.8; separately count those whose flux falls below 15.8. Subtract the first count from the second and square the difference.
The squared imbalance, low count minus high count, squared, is 81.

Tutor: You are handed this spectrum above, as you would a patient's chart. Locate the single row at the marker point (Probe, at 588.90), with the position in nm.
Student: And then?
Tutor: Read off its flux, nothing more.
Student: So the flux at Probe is 14.13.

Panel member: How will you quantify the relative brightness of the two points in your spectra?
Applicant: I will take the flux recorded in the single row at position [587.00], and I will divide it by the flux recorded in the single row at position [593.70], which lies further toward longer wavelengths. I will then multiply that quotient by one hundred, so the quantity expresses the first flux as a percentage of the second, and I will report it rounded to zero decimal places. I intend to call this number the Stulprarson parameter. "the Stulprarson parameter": 105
